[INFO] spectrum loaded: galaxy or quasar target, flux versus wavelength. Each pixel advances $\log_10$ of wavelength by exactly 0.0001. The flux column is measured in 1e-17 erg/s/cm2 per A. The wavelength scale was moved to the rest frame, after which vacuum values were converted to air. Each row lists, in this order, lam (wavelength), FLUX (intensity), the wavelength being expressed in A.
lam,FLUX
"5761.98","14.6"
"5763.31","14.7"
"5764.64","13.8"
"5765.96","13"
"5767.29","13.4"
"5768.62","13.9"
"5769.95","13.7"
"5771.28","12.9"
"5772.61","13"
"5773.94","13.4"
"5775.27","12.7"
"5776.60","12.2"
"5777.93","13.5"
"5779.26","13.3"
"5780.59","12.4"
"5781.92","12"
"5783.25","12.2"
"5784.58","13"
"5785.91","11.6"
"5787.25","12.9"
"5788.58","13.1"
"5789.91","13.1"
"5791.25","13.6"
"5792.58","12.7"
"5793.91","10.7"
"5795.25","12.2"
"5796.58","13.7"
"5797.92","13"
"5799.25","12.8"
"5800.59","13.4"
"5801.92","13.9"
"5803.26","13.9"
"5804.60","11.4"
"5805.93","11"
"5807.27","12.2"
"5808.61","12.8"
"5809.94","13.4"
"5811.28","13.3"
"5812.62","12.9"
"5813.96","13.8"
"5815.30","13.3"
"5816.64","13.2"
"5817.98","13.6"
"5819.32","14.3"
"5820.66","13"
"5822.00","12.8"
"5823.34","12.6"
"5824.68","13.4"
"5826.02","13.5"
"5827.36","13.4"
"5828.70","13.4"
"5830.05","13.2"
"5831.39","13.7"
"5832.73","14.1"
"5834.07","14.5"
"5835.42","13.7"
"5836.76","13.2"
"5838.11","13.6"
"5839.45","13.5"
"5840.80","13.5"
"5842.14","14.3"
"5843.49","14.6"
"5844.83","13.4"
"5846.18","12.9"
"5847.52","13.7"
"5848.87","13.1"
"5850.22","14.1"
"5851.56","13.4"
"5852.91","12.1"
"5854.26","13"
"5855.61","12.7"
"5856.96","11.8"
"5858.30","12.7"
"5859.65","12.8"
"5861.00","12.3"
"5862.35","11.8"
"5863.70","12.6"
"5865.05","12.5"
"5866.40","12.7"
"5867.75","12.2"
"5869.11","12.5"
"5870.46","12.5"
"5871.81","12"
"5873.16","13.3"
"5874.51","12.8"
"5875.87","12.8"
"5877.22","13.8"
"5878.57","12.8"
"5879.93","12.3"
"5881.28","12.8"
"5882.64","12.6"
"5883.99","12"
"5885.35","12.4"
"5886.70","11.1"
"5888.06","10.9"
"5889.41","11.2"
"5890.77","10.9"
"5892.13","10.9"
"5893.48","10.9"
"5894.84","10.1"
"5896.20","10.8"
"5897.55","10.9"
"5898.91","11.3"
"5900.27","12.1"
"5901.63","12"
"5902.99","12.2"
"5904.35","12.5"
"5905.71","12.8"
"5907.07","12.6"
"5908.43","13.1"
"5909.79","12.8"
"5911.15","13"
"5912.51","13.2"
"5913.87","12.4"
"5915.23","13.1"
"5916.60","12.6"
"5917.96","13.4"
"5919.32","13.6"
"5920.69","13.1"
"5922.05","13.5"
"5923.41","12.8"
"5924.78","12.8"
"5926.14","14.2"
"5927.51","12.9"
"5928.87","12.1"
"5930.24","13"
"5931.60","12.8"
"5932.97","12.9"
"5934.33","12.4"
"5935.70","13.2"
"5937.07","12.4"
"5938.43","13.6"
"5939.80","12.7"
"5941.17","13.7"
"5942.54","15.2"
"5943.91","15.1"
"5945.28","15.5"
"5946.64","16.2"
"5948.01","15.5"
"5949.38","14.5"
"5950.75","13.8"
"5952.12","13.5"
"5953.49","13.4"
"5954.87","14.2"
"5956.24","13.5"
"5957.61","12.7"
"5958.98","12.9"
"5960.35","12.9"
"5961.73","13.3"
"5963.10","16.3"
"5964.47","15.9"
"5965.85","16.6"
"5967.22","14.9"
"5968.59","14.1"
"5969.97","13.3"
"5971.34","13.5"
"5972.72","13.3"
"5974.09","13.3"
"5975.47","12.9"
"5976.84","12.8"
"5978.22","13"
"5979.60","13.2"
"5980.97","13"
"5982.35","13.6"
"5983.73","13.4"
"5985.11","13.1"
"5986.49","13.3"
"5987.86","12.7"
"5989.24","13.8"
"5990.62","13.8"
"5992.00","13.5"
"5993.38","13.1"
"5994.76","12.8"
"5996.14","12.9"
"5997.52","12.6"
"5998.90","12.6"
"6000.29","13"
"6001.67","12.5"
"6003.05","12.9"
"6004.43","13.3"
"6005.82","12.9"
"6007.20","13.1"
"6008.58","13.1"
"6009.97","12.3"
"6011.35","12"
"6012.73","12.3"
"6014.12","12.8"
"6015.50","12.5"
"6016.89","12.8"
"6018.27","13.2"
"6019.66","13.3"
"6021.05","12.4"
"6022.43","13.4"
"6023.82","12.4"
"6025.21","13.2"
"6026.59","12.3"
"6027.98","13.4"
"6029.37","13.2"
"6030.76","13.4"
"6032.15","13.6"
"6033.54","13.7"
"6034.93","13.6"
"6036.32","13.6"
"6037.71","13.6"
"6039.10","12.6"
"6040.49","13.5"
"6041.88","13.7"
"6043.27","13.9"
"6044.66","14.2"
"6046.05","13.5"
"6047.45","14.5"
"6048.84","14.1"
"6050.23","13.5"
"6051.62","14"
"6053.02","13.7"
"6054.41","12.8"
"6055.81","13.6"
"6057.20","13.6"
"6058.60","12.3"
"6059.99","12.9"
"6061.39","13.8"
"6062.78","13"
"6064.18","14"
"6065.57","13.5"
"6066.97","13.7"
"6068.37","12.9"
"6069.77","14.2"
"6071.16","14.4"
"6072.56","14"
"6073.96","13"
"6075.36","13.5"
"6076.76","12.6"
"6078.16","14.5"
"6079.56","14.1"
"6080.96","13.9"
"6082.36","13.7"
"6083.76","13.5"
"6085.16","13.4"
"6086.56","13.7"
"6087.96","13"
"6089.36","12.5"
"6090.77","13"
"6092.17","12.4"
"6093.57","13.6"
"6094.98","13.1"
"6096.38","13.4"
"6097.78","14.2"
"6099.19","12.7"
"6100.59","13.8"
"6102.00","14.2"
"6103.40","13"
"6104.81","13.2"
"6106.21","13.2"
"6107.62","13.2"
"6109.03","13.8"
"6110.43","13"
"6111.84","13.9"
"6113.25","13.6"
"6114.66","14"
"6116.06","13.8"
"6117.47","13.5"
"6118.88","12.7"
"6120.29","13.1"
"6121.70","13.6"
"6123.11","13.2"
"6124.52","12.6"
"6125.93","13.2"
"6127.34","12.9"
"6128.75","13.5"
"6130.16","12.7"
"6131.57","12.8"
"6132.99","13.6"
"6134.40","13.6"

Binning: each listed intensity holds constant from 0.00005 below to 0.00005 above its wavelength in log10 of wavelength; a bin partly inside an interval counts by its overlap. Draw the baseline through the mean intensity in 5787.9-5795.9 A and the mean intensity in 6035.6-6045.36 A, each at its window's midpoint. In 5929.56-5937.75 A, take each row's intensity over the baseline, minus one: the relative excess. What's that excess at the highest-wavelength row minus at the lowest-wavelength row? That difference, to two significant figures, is -0.048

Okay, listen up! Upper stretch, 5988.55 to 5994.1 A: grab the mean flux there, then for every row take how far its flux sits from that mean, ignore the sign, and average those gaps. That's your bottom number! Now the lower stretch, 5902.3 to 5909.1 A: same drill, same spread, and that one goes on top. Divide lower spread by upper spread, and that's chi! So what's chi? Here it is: 0.99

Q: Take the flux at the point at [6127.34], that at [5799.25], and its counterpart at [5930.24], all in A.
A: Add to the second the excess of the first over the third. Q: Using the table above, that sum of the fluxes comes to 12.7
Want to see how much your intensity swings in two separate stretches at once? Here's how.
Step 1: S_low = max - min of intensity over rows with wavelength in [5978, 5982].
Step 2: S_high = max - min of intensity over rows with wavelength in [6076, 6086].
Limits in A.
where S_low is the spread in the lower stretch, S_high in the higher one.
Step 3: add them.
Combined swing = 2.10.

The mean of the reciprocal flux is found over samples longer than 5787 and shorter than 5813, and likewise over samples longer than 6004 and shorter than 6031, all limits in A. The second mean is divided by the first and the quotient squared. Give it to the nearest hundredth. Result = 0.98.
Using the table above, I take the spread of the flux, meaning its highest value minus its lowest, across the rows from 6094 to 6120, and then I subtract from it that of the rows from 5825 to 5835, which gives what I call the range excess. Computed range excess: 0.2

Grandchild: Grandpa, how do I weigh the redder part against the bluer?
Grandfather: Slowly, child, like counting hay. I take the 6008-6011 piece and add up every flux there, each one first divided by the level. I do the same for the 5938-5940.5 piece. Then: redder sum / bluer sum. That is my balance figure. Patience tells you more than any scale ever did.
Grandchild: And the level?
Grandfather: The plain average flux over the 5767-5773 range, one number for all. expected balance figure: 0.97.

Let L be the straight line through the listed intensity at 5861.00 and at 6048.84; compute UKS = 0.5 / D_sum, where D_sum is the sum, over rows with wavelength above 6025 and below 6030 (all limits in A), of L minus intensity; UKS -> 0.14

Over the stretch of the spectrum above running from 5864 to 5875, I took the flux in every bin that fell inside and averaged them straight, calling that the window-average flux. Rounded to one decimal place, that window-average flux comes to 12.6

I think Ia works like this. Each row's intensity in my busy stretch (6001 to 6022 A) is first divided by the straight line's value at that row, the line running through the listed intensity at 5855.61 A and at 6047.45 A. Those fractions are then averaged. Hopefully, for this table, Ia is 0.90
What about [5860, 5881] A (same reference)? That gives 0.98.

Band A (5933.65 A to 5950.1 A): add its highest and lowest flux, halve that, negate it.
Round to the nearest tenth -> -14.3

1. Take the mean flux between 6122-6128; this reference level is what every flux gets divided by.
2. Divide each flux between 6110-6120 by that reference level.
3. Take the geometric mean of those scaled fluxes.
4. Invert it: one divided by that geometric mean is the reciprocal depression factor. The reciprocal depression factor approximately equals 0.96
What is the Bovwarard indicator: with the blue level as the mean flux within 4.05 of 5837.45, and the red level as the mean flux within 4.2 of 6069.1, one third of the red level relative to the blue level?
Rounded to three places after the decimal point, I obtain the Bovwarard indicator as 0.336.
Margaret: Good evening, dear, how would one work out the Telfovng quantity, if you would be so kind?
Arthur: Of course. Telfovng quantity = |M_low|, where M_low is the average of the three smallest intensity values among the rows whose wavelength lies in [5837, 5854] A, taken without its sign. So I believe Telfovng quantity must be 12.7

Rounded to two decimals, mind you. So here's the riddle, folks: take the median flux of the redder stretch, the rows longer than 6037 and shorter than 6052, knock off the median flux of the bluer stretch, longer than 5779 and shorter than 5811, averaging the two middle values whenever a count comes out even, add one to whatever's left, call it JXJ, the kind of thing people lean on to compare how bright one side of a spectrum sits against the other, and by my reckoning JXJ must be 1.85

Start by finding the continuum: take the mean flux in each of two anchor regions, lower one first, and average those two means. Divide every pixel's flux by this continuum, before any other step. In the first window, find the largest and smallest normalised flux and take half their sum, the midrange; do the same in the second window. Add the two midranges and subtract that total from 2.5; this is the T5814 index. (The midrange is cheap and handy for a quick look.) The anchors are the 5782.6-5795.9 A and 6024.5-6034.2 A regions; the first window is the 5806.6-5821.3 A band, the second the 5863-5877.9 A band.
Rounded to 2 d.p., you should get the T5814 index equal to 0.47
